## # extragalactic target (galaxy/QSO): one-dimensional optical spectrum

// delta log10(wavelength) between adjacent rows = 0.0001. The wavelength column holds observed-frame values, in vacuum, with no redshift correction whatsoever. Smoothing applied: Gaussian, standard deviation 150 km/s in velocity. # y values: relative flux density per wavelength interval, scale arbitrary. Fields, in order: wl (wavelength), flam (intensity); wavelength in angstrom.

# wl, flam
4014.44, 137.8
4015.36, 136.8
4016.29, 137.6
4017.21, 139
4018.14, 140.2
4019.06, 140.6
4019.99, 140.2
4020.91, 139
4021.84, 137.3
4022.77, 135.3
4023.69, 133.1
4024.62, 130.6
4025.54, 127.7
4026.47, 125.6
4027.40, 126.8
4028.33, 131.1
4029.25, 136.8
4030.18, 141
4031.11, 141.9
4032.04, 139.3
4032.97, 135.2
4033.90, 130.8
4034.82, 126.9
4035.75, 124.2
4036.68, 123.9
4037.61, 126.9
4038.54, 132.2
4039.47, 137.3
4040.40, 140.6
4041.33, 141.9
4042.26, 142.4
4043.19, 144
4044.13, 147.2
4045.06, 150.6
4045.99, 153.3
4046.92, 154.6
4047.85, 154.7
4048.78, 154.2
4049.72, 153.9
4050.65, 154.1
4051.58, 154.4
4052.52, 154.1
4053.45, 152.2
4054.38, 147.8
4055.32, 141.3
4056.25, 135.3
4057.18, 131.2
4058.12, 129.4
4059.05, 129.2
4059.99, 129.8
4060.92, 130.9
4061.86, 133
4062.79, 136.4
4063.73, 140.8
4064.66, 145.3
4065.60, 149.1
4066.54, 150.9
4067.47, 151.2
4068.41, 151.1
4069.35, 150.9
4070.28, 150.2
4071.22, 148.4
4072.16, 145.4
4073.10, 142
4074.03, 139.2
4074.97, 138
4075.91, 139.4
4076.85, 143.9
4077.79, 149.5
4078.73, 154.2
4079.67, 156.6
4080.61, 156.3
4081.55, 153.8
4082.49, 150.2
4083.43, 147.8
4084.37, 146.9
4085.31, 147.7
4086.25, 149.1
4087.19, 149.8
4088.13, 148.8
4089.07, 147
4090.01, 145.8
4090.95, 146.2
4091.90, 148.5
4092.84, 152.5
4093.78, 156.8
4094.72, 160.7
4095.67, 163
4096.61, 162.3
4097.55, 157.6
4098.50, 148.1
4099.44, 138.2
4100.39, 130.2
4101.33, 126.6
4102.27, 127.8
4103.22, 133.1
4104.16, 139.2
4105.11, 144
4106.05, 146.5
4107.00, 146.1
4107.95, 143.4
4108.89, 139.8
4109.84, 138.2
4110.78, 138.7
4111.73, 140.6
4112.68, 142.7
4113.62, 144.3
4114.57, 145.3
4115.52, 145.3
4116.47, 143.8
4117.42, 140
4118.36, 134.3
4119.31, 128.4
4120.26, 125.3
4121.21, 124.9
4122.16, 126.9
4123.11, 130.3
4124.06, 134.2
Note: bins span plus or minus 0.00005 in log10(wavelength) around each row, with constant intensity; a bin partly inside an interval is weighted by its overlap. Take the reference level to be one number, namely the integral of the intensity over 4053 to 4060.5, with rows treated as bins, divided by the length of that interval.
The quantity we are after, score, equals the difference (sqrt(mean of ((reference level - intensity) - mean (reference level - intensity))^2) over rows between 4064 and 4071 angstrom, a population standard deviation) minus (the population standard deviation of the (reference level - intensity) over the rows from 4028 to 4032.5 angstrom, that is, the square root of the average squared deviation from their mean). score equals -1.9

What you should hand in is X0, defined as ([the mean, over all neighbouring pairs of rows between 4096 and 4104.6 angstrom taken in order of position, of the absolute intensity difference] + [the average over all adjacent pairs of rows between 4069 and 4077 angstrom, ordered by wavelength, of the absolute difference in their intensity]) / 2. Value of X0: 4.2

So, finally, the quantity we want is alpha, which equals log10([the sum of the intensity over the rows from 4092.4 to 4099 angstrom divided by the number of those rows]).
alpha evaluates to 2.20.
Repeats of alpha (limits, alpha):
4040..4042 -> 2.15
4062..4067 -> 2.16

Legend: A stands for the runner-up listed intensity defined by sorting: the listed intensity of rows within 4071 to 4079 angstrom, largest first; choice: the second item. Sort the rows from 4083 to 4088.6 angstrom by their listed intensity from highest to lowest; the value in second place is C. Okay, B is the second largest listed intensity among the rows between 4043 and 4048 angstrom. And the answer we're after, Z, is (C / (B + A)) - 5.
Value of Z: -4.51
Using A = 149.5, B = 154.6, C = 149.1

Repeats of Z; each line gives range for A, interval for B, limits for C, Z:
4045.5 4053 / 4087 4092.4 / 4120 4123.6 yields -4.58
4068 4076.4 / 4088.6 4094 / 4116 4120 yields -4.54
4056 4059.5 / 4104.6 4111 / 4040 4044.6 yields -4.48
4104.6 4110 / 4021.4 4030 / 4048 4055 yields -4.45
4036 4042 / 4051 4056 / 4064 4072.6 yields -4.49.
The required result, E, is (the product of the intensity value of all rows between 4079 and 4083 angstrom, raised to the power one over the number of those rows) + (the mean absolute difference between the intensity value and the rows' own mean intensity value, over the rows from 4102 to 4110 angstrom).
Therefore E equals 159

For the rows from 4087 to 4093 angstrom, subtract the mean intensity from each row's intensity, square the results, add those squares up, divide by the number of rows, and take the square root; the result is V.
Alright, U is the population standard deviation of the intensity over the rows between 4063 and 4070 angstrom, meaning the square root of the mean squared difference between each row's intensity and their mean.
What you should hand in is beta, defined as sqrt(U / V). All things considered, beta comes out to 1.31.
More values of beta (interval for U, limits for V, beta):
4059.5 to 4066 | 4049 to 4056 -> 1.23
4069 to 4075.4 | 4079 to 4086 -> 1.12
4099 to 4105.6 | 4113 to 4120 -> 1.00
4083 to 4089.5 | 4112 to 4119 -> 0.53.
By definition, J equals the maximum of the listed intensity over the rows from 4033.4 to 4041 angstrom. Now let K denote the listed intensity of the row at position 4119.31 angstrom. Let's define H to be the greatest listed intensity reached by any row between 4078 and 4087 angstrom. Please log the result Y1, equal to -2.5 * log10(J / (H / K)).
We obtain -5.15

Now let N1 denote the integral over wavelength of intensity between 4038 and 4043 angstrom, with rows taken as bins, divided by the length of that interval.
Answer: 139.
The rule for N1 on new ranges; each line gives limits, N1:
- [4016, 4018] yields 139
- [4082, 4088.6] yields 149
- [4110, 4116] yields 143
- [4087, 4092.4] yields 148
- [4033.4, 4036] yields 128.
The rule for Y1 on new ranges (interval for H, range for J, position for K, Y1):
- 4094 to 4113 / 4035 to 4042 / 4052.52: -5.32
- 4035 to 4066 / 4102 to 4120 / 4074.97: -5.29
